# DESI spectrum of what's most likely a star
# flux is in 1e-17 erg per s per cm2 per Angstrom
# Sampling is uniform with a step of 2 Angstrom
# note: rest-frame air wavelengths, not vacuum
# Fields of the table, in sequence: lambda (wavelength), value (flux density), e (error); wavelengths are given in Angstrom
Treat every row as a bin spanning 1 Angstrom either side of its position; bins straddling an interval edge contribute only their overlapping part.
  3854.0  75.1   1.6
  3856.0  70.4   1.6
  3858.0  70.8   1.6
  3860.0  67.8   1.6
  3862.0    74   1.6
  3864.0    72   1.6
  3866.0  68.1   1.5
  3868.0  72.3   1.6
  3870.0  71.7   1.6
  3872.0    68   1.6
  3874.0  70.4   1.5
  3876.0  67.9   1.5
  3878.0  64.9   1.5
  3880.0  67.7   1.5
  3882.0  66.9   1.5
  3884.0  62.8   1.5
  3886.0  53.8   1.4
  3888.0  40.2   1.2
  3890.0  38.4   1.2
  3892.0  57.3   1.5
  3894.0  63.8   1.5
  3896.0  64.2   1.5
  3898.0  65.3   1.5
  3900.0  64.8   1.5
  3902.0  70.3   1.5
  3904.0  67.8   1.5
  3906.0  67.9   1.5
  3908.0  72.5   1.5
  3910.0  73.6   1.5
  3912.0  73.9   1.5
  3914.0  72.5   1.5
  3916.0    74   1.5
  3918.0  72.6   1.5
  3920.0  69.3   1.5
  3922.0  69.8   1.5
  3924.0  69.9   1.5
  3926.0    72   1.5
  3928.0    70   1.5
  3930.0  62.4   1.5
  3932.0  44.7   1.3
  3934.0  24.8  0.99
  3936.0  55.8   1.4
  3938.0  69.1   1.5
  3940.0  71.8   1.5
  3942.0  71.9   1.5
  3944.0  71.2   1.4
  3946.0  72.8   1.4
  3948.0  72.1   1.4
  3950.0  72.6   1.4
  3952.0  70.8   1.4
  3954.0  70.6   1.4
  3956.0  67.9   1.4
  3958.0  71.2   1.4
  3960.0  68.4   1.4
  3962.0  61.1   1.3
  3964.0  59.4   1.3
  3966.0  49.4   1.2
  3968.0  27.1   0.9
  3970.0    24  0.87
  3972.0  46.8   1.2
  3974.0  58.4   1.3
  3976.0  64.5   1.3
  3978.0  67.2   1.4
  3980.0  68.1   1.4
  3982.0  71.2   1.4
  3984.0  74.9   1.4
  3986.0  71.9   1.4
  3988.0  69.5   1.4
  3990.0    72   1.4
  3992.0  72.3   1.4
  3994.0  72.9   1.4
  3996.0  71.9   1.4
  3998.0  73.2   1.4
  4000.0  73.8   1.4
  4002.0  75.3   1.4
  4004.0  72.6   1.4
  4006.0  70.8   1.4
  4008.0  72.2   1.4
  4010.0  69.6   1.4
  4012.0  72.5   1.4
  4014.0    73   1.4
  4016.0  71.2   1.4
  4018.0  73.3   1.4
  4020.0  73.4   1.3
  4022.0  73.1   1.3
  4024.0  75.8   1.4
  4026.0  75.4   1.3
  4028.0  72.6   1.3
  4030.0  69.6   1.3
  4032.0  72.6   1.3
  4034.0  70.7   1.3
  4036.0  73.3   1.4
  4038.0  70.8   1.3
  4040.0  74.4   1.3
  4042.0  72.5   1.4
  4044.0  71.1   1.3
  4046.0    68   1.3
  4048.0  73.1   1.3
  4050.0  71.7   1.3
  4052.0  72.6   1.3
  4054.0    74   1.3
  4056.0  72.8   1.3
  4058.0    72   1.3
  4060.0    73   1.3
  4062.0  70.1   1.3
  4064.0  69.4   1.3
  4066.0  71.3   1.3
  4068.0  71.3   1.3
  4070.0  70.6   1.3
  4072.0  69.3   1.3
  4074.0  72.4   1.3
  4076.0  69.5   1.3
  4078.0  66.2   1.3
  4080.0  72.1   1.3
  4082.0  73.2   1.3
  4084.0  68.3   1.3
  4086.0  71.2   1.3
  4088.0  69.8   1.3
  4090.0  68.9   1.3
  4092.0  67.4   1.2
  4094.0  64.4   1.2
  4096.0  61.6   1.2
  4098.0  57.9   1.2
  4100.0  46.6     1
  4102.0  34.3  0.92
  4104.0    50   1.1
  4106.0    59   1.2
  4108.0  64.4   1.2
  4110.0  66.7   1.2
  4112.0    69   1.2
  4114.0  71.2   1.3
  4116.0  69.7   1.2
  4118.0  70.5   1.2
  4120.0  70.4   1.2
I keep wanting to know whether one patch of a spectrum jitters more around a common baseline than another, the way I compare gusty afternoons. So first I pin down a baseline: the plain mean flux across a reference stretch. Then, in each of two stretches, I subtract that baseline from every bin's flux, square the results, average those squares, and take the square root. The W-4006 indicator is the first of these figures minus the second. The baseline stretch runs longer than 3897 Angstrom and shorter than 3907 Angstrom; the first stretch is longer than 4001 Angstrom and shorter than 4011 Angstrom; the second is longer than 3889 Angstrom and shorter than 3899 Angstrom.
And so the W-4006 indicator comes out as -8.6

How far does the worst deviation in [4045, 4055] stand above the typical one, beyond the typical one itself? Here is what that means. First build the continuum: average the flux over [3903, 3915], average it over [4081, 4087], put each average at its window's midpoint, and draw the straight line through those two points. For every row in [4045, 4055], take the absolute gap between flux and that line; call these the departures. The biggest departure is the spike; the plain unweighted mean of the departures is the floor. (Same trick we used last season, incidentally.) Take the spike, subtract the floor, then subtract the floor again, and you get -1.2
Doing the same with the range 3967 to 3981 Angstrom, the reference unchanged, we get 6.6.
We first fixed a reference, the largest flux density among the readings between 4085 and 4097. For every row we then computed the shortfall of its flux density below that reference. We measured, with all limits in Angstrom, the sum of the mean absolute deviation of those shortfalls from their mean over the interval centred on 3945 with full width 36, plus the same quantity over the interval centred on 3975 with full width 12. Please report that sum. 21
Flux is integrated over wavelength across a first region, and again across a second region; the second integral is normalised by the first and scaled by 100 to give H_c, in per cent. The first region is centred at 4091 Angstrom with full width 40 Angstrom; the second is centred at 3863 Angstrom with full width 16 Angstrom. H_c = 45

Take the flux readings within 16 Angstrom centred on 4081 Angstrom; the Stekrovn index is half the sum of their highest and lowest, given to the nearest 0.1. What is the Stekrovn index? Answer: 69.7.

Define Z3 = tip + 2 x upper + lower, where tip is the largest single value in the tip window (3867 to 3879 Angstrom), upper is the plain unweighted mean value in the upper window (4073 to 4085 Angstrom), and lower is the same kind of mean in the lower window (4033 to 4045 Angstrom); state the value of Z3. 285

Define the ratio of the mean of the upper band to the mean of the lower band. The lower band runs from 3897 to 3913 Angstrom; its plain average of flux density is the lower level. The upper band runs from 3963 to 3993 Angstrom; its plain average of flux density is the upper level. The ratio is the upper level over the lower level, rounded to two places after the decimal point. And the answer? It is 0.86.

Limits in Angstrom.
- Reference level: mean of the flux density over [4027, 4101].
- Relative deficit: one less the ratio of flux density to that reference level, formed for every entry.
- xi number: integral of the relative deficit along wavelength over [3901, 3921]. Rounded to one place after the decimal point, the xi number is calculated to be -0.5 Angstrom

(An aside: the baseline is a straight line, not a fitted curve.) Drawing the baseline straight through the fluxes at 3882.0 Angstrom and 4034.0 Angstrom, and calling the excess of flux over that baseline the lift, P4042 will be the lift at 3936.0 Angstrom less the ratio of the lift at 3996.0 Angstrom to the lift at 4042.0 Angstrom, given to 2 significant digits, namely -14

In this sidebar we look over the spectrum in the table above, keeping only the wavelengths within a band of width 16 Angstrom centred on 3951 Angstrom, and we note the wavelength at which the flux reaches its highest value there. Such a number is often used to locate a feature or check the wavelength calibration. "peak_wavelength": 3946.0 Angstrom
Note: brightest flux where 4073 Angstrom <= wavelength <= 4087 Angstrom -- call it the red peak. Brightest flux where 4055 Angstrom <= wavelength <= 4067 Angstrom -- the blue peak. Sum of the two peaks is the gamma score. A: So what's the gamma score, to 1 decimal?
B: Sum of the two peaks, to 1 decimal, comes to 146.2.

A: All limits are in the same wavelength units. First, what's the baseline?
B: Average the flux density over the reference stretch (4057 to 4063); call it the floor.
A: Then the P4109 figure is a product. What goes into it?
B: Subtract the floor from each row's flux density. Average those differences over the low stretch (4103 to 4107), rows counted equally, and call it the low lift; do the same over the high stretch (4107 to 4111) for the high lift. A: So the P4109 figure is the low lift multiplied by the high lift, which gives 106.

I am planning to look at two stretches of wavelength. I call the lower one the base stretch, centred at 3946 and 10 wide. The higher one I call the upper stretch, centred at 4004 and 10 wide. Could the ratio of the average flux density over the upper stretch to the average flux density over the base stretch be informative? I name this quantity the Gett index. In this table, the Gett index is 1.01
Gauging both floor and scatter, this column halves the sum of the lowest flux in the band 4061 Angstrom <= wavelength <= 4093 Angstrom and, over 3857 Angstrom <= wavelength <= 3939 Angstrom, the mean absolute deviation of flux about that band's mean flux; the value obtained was 37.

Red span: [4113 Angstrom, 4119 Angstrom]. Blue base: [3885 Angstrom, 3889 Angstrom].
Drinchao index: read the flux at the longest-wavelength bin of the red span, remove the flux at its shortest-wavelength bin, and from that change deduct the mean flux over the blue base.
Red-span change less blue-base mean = -48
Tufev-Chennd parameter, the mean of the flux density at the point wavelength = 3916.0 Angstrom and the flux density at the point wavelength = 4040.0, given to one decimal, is 74.2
